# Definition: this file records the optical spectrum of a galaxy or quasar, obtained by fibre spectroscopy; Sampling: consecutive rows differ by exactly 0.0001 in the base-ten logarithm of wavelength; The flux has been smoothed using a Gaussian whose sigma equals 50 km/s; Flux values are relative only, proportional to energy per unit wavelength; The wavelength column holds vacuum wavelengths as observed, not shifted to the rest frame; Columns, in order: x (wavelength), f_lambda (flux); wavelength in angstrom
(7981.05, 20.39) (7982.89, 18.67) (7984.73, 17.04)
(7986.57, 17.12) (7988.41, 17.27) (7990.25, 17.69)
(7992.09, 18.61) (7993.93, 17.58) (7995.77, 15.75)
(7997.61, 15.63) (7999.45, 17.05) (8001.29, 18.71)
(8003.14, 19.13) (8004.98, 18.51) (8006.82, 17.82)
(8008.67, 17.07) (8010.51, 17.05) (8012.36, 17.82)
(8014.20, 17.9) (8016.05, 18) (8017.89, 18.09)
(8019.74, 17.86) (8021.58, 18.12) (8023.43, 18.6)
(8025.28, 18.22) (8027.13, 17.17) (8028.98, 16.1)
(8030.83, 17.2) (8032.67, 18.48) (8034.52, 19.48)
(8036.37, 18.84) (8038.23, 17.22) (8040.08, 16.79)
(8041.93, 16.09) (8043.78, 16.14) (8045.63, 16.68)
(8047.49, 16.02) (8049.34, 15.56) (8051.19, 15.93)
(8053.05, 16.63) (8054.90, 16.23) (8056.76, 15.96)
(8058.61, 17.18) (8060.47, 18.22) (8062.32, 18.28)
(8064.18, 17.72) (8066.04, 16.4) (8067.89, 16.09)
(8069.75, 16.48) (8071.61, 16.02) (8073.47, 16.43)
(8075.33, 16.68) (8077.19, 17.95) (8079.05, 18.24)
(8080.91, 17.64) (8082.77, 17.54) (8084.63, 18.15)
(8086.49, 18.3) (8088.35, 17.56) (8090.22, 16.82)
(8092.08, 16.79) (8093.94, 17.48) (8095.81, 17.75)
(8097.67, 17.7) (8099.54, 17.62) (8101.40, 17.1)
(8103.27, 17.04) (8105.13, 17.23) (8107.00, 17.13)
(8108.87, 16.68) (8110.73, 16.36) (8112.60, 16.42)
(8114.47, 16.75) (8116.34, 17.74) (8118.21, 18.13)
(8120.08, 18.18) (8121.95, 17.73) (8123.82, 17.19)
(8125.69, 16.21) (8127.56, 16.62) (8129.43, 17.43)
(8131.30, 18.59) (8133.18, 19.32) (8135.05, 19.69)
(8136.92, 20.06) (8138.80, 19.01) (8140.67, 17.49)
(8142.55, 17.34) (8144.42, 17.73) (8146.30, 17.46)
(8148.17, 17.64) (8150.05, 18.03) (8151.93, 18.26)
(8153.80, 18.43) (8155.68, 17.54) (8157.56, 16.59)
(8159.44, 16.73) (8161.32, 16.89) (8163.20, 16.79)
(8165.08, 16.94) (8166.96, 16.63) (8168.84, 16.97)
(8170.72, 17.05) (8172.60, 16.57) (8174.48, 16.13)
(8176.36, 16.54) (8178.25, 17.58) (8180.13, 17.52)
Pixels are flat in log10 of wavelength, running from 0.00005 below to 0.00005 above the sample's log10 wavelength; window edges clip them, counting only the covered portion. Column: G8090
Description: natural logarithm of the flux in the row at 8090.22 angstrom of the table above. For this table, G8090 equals 2.82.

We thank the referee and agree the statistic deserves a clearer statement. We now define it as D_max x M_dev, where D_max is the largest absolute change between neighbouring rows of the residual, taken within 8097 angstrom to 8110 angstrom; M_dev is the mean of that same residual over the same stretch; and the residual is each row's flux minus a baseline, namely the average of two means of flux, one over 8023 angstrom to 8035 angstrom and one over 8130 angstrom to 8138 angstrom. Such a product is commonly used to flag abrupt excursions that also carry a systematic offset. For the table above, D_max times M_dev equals -0.7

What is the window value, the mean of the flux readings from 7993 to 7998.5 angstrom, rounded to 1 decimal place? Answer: 16.3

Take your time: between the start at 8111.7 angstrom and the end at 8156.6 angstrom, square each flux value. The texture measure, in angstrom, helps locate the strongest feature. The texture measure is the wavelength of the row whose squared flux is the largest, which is 8136.92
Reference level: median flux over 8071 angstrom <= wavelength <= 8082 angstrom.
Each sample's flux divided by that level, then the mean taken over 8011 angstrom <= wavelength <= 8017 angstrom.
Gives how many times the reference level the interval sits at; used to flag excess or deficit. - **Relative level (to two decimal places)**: 1.04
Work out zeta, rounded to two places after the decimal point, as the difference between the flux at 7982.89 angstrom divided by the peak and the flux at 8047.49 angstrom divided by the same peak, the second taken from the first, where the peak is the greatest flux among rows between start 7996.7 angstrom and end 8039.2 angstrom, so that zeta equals 0.14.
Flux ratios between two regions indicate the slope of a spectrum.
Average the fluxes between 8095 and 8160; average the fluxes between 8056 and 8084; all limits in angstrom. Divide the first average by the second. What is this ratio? 1.03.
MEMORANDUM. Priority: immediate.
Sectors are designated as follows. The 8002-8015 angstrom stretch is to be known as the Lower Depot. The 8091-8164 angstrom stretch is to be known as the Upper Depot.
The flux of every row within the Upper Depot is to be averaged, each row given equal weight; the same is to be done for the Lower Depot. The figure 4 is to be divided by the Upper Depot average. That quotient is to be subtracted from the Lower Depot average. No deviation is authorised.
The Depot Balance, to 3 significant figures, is 17.7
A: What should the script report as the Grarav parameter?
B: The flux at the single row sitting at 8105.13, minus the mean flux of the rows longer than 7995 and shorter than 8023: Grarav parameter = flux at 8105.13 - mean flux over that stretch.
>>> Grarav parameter -0.4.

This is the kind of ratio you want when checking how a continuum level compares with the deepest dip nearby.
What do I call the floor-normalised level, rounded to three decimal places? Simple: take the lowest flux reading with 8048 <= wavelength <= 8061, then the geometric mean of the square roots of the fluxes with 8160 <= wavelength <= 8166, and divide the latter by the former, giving 0.264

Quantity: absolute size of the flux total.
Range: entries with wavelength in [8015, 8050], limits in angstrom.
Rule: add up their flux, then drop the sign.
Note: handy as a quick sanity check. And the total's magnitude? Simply 331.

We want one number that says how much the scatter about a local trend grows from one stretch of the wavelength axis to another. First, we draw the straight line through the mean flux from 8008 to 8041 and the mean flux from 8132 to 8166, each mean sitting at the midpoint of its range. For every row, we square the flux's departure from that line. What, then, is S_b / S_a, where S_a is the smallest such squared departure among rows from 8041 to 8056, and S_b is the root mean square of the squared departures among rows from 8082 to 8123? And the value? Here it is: 1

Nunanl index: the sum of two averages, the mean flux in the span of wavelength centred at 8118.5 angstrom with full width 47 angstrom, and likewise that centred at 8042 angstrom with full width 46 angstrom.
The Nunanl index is 34.9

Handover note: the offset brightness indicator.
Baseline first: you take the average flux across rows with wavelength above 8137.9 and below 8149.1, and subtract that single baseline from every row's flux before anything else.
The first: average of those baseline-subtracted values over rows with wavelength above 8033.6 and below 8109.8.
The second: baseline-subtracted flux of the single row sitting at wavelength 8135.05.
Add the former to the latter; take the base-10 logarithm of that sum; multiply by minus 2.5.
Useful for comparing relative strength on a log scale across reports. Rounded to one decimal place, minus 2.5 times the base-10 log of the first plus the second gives -0.2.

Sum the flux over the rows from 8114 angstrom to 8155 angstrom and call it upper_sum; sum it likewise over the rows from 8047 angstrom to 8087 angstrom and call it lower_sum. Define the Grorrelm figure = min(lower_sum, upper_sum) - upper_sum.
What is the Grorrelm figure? -21.4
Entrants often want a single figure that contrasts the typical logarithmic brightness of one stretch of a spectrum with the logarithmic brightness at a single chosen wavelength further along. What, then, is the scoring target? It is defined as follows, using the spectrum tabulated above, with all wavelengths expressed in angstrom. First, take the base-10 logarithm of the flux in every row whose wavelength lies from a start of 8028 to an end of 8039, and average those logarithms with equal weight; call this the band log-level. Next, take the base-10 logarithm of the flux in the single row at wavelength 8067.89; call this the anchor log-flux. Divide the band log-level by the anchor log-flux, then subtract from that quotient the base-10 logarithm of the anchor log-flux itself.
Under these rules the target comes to 0.956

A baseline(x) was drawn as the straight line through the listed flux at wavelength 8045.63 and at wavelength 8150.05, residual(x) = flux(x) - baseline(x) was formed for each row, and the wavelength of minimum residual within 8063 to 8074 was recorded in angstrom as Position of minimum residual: 8071.61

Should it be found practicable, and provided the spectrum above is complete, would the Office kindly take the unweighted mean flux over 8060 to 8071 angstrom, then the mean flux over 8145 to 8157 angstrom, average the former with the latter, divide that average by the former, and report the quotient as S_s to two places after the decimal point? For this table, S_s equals 1.02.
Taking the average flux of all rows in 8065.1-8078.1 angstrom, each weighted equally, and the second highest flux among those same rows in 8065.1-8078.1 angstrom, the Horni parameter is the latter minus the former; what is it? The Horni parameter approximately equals 0.10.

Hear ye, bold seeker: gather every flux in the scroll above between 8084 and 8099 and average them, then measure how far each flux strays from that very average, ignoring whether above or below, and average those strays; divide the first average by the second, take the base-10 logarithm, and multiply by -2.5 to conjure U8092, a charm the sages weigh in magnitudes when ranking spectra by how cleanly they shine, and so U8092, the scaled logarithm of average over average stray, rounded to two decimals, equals -4.09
